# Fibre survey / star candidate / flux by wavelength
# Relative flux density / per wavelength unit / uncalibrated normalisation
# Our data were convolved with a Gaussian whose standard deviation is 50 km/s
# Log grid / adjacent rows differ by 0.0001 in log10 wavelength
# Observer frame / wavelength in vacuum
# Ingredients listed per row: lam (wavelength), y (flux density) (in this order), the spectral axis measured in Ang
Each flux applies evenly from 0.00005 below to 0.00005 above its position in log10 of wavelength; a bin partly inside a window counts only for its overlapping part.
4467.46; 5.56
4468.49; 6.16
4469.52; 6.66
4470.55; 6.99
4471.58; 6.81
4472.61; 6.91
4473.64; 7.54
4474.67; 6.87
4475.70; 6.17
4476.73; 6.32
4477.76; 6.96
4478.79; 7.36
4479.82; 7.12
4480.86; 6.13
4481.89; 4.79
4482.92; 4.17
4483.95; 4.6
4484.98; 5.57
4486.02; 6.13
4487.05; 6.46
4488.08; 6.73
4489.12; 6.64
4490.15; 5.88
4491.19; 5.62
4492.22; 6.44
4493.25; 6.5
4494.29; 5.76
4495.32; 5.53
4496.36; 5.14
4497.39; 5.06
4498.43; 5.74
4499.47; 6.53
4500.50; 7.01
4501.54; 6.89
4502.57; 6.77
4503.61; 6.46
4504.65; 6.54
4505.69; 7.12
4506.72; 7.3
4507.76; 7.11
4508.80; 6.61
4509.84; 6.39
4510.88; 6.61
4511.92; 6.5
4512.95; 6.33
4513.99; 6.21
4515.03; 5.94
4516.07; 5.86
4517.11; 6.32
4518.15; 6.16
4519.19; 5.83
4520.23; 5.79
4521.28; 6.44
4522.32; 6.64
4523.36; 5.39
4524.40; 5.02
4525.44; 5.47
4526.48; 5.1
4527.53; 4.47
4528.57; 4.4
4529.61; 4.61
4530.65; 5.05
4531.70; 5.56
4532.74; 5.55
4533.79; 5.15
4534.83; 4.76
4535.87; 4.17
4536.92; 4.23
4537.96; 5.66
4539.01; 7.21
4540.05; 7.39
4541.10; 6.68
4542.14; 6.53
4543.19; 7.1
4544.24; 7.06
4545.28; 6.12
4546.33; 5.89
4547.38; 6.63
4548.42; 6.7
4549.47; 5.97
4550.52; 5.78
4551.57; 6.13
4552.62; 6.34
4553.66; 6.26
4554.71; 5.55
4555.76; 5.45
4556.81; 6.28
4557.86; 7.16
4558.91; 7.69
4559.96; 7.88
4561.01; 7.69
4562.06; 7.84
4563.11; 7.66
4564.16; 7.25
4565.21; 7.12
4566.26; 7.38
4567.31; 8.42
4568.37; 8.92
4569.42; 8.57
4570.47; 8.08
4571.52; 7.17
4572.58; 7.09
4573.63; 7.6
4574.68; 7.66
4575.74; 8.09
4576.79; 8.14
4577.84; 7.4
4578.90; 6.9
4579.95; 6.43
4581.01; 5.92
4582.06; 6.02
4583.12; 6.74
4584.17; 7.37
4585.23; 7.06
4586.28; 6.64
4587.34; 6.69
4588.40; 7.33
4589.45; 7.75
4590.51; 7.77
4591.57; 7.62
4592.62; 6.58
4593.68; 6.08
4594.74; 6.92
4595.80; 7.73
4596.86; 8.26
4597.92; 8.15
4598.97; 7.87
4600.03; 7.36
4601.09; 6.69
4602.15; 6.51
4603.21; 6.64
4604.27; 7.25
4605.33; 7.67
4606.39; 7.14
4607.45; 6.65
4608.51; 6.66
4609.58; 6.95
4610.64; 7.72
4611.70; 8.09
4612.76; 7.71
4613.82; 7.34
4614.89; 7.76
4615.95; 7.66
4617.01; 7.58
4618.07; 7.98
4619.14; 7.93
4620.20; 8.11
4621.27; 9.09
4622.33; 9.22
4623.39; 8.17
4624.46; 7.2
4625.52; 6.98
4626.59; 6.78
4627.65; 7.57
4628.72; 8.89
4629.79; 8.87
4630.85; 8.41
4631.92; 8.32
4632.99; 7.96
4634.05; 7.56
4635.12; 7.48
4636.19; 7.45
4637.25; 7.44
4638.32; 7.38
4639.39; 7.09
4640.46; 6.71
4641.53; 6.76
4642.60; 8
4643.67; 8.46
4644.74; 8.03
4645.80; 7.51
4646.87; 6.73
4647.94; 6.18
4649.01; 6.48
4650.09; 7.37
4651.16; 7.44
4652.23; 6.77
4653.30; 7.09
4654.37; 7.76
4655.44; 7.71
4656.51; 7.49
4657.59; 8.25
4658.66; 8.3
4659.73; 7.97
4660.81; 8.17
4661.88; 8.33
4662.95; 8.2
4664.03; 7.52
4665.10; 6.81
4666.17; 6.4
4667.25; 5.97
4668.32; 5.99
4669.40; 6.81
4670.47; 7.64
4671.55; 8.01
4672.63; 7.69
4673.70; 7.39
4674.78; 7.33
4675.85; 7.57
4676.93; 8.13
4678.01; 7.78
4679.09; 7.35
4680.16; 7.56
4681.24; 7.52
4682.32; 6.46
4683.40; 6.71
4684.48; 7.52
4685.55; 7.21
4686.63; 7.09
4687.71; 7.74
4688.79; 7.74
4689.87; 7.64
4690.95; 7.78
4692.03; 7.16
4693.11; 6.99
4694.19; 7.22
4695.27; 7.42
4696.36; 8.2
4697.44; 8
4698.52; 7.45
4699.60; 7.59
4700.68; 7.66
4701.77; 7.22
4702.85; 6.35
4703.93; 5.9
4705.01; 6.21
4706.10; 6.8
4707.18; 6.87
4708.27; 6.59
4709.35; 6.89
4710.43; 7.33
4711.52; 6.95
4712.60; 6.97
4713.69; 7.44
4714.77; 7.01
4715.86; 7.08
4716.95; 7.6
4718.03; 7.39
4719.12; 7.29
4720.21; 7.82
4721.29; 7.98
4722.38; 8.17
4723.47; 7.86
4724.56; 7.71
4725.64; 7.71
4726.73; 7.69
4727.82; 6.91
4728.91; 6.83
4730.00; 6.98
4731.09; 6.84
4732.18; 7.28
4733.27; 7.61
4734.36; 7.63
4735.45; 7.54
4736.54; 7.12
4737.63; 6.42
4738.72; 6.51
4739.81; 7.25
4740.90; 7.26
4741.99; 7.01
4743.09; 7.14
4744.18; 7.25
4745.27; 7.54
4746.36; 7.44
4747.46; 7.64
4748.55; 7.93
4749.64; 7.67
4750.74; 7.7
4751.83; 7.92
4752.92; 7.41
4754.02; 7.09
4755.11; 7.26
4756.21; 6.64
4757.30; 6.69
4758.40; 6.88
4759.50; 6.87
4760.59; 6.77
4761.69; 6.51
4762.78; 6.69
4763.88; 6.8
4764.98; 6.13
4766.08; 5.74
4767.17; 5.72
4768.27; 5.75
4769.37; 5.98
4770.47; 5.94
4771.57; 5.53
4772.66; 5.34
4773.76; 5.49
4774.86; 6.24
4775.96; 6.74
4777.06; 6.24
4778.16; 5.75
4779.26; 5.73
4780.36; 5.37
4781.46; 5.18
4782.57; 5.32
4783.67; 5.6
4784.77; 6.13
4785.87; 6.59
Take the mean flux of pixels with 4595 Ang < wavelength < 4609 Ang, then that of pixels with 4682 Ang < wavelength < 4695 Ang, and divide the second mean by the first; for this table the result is 1.00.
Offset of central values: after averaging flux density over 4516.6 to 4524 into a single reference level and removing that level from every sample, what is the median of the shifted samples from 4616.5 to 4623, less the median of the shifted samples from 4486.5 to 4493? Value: 1.6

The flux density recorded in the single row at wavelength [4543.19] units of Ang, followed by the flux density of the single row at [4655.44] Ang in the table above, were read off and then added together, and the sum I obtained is 14.8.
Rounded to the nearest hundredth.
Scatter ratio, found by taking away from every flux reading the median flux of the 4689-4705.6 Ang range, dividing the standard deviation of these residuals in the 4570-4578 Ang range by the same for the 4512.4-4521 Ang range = 1.86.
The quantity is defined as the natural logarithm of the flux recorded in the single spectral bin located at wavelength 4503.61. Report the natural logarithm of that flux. 1.87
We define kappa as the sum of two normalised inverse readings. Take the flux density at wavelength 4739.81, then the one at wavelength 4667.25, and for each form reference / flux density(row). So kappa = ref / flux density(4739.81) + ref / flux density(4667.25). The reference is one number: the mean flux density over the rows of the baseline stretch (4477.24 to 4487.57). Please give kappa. 1.81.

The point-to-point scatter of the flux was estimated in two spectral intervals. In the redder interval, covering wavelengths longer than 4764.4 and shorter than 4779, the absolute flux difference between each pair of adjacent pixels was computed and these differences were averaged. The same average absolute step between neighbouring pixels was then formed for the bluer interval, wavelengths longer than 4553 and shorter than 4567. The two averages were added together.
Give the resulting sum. 0.69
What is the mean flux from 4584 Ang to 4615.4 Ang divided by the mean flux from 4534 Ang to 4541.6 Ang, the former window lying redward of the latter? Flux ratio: 1.27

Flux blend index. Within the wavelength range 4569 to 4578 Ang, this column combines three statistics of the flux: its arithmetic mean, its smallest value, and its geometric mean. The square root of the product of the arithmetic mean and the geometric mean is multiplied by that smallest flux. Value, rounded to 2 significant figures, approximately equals 55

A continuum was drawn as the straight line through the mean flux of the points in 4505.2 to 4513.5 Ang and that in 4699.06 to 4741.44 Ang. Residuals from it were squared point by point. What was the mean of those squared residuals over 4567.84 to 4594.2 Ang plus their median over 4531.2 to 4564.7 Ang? 1.40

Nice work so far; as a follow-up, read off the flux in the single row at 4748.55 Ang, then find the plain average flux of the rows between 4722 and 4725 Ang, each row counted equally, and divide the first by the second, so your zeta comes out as 1.00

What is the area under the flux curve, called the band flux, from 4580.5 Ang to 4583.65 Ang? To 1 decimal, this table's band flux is 19.7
